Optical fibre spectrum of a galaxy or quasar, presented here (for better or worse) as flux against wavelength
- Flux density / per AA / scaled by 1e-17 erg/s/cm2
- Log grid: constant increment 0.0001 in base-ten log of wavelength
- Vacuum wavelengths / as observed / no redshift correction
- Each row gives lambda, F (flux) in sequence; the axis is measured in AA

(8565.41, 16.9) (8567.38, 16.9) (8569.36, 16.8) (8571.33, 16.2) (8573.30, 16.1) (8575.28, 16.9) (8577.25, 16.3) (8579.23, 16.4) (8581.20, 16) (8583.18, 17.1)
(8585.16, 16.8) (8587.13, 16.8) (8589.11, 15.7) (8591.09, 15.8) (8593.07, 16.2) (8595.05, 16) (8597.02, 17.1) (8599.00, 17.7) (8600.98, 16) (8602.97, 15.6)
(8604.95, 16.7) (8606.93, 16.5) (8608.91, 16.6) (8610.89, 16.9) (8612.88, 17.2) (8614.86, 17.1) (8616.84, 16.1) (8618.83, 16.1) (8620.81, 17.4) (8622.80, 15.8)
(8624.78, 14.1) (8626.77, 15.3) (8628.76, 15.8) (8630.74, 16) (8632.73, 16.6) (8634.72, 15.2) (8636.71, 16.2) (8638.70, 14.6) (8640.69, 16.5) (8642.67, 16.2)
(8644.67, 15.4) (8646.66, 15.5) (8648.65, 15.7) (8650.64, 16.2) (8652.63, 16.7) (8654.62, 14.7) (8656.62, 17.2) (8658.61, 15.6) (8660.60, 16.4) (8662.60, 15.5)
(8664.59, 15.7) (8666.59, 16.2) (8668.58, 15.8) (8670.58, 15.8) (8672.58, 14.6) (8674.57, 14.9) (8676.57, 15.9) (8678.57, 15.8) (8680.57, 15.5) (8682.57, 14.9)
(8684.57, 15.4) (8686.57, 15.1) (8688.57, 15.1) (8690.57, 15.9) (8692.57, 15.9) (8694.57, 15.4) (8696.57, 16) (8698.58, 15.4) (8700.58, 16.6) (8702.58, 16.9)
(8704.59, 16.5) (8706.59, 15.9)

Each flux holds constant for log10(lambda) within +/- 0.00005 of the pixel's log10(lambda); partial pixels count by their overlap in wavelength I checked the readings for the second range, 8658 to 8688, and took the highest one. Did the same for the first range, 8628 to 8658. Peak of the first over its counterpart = 1.05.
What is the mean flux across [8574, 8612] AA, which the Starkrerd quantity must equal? 16.5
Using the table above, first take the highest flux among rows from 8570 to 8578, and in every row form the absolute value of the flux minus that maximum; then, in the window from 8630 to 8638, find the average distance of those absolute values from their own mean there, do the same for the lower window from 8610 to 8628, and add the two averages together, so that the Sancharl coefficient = 1.02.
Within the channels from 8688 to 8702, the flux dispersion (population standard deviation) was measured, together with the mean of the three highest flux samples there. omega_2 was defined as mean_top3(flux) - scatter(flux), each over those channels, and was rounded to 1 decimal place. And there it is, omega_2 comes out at 15.7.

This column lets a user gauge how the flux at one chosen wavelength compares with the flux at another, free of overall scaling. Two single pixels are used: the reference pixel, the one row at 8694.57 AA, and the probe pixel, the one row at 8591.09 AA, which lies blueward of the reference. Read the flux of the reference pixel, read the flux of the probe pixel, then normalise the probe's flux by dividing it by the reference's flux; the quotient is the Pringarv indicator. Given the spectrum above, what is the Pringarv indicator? 1.03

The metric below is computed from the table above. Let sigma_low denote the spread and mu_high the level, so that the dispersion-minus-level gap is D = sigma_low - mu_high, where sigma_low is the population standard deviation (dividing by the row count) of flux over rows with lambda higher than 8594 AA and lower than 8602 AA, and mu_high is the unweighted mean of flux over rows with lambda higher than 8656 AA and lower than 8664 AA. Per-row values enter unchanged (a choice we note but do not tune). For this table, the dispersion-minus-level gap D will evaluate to -15.4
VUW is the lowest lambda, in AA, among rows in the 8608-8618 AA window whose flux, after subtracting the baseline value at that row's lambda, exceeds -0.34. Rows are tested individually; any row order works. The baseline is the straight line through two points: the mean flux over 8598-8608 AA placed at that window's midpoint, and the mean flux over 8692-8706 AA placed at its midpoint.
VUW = 8608.91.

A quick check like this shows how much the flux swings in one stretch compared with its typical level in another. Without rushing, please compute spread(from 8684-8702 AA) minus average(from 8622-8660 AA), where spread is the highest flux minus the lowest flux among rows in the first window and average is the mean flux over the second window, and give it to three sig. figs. -14.3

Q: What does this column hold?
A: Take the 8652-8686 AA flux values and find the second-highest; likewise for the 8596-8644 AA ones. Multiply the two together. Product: 291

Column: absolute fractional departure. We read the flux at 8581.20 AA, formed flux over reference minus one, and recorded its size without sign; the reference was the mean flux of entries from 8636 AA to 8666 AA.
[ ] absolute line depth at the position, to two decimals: 0.01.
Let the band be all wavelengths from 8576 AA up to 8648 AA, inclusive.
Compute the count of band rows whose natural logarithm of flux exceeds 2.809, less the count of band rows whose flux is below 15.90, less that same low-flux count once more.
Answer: -10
